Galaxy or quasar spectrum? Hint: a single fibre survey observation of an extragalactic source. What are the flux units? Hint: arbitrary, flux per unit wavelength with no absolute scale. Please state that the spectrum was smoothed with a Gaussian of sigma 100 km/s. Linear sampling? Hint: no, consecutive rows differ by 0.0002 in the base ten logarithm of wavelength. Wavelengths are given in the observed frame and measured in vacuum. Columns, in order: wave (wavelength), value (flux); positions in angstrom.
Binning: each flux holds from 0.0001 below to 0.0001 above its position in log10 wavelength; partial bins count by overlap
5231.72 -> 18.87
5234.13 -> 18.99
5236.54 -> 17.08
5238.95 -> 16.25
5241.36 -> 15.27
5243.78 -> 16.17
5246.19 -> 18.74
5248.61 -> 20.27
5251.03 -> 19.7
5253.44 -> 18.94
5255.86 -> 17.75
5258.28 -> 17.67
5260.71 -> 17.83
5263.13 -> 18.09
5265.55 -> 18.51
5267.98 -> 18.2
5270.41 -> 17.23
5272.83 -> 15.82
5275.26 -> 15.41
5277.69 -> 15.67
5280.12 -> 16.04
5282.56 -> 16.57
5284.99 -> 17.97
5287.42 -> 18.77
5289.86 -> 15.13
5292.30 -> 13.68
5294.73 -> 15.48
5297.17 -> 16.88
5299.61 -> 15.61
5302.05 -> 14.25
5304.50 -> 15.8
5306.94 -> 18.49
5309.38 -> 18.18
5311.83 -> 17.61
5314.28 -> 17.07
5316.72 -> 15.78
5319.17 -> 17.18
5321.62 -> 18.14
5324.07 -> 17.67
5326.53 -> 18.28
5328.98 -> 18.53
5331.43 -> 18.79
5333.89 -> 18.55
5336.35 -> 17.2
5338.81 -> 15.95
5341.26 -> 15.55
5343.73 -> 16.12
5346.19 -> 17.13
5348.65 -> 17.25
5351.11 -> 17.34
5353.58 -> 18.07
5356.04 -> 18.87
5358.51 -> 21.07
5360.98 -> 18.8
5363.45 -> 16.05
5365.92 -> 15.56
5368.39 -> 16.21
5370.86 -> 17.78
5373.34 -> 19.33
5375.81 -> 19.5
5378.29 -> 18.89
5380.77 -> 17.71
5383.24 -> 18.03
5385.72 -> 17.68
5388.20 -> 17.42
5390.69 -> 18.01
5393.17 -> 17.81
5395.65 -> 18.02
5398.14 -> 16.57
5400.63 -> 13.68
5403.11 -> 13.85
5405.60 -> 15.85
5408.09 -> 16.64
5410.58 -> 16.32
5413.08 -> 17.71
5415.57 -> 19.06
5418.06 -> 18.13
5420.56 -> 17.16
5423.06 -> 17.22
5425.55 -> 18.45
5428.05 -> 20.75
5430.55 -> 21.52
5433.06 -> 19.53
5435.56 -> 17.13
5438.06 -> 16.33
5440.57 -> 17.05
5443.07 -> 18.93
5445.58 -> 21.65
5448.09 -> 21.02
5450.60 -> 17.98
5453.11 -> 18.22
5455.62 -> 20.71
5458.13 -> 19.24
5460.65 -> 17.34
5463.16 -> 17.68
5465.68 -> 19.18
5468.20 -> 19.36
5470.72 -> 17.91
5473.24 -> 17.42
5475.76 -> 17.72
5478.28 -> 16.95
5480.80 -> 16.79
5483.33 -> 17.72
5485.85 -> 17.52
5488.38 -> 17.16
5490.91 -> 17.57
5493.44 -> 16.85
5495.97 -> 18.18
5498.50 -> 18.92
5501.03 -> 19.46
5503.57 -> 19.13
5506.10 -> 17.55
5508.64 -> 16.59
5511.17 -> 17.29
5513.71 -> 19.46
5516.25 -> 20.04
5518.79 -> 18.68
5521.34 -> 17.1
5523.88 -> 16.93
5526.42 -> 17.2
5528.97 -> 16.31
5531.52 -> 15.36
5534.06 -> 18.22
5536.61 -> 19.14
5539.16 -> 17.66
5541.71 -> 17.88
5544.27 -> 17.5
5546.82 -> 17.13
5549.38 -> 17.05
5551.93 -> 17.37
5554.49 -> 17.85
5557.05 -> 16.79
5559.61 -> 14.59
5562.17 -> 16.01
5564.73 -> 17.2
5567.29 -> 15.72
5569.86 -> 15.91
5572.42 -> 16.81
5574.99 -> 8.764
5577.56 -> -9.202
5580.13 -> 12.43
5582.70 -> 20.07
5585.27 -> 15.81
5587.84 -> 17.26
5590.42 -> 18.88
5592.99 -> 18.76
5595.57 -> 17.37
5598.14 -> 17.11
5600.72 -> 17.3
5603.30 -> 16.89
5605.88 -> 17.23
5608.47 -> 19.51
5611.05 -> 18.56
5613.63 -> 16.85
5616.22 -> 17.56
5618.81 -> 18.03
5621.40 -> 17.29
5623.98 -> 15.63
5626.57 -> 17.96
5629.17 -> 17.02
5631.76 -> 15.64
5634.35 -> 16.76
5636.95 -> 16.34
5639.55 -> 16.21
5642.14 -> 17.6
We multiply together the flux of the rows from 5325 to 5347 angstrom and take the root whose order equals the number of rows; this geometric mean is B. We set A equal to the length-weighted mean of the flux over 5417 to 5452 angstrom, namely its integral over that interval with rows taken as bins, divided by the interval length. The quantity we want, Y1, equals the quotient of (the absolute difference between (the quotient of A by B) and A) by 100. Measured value 0.177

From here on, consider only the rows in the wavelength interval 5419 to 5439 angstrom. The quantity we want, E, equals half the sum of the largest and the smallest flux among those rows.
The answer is 18.9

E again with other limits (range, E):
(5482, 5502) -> 18.2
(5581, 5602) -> 17.9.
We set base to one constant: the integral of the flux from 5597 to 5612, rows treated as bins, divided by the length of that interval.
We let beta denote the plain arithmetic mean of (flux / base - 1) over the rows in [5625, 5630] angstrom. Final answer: -0.01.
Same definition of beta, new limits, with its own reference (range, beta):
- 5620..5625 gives -0.07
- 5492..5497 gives -0.01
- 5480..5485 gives -0.03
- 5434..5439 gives -0.06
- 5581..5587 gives 0.01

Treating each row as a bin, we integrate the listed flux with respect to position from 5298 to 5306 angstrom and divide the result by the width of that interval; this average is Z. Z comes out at 15.4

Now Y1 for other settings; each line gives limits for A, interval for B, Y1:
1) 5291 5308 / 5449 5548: 0.148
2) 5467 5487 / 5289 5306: 0.165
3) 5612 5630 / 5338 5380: 0.162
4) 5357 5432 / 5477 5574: 0.167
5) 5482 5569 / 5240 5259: 0.165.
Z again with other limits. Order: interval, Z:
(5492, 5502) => 18.3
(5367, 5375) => 17.8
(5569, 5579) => 7.8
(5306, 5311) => 18.3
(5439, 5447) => 19.1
